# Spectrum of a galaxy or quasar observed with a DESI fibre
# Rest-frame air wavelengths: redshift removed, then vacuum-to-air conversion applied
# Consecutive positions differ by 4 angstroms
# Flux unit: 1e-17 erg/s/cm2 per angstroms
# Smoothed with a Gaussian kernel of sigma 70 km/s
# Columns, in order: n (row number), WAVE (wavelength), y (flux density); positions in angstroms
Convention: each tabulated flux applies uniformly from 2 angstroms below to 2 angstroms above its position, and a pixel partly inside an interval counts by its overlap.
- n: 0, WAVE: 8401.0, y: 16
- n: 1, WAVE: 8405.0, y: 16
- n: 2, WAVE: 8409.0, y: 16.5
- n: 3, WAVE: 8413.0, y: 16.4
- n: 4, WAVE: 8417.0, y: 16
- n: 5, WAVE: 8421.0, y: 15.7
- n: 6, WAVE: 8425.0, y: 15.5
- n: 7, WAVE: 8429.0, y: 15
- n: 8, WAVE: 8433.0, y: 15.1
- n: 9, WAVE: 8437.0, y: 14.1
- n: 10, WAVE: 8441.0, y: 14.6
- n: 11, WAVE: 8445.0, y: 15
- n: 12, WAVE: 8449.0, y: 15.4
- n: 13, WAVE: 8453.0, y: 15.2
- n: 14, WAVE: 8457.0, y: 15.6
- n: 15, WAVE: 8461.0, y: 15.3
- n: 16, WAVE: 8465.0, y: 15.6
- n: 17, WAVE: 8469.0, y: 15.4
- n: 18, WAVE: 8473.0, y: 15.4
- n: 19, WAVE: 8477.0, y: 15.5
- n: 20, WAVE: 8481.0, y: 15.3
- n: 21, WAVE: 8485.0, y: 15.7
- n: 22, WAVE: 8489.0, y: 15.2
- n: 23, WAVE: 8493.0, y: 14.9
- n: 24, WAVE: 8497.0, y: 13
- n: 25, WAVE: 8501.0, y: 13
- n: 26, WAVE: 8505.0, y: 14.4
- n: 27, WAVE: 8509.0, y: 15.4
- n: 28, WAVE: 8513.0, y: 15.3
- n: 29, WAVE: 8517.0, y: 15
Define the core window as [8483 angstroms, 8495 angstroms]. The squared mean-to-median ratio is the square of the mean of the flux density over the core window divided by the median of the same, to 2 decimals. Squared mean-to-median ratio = 1.01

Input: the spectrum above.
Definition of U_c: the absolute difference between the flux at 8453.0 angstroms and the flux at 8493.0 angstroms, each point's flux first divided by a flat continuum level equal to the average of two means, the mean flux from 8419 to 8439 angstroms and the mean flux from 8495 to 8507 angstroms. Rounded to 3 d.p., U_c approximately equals 0.021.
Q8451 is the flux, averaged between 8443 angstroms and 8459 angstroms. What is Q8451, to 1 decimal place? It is 15.3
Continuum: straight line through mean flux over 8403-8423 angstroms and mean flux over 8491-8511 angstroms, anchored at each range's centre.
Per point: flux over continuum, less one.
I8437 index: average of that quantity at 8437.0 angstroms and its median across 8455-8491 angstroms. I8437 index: -0.026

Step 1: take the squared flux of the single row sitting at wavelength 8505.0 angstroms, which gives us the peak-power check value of 207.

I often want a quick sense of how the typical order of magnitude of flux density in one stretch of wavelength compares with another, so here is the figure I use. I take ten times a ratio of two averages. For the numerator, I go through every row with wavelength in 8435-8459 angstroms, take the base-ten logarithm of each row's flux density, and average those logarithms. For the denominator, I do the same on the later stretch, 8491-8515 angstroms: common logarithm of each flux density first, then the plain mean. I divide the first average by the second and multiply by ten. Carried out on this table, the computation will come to 10.2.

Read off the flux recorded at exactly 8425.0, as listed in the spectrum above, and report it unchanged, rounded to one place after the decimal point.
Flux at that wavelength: 15.5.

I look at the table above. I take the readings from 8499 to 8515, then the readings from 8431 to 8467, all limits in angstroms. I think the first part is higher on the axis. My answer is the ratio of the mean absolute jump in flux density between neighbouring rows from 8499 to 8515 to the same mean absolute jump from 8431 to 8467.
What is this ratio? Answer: 1.9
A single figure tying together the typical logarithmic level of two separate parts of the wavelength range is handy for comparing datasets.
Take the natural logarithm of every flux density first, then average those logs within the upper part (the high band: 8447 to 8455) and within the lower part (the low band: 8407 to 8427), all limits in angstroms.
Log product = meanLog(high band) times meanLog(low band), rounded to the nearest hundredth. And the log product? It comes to 7.57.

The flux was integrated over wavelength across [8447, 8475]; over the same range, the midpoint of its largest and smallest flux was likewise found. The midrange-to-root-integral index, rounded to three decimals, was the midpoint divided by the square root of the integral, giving 0.741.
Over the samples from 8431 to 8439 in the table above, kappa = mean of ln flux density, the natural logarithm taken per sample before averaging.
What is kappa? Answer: 2.68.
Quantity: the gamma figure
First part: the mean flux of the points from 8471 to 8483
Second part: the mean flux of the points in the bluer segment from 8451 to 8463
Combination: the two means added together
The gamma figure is 30.8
